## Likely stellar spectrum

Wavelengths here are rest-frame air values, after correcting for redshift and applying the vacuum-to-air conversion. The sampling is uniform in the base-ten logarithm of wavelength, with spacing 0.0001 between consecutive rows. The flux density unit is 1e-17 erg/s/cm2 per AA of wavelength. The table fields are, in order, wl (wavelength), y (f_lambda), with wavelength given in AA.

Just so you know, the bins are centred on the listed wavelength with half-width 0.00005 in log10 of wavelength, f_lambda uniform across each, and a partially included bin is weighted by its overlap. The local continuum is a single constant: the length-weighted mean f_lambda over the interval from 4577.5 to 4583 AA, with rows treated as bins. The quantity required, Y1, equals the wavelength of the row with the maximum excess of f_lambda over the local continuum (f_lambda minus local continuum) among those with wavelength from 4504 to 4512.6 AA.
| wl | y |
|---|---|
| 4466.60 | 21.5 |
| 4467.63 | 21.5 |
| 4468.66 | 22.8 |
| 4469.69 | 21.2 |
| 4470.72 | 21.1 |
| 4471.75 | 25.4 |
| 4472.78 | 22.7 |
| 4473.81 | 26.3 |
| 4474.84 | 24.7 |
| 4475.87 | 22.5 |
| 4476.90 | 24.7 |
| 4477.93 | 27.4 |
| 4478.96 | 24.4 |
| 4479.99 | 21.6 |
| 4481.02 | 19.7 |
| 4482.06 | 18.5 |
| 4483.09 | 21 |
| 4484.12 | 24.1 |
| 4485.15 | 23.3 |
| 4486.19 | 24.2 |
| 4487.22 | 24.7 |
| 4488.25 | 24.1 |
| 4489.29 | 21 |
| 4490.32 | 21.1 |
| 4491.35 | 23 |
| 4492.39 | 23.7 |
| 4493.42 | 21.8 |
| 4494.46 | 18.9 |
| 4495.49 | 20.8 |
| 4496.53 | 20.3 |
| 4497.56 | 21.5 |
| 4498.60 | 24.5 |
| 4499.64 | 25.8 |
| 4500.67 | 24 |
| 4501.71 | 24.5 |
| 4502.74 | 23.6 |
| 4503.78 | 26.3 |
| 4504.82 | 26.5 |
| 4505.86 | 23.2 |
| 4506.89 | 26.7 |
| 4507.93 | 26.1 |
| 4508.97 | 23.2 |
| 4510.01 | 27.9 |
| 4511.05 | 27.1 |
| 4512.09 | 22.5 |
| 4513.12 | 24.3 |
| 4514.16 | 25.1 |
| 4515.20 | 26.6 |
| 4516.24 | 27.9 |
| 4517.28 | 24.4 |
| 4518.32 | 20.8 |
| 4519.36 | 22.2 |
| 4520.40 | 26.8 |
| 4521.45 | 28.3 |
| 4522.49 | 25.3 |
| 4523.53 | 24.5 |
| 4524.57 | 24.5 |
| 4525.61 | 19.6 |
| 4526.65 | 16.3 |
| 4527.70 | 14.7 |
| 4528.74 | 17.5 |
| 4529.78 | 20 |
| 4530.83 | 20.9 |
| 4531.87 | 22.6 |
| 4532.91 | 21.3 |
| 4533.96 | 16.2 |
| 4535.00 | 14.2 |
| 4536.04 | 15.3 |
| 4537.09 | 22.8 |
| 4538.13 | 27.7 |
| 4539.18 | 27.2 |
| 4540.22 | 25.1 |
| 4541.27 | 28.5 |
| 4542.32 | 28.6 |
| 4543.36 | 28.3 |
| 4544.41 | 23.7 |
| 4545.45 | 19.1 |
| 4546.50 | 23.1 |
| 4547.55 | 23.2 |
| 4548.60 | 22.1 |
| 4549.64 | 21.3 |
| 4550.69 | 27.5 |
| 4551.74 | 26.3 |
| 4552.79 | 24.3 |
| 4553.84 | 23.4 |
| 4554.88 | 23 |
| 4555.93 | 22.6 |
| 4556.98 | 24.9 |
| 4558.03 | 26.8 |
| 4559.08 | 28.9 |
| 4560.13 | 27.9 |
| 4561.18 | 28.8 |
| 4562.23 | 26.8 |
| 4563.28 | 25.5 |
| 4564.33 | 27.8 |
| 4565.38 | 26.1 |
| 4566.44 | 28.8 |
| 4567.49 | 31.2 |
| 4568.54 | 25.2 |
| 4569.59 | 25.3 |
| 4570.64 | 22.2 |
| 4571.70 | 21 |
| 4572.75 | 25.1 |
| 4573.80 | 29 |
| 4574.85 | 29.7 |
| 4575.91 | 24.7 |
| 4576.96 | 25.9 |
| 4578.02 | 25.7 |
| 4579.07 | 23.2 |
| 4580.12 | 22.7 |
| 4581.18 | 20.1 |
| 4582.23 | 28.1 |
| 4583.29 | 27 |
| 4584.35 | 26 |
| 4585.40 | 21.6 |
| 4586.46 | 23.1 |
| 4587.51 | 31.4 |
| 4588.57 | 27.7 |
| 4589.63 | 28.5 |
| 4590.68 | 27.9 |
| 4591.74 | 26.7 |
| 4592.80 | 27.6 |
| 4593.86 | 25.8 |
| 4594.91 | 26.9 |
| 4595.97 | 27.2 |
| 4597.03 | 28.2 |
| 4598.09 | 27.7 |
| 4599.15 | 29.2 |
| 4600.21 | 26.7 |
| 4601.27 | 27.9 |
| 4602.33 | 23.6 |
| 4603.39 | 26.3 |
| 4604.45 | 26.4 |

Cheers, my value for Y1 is 4510.01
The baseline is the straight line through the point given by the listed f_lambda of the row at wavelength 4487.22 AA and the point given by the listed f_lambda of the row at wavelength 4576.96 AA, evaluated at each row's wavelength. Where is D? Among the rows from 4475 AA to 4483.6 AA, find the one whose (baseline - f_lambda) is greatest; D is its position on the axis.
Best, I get 4482.06 AA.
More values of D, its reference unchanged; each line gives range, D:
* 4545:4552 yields 4545.45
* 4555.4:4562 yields 4555.93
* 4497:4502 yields 4497.56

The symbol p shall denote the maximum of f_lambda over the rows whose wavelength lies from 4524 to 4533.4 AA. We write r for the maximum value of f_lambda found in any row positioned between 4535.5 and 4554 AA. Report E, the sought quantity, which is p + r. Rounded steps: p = 24.5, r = 28.6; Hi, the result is 53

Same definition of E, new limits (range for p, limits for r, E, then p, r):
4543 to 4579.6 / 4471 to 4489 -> 59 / 31.2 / 27.4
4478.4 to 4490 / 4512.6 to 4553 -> 53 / 24.7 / 28.6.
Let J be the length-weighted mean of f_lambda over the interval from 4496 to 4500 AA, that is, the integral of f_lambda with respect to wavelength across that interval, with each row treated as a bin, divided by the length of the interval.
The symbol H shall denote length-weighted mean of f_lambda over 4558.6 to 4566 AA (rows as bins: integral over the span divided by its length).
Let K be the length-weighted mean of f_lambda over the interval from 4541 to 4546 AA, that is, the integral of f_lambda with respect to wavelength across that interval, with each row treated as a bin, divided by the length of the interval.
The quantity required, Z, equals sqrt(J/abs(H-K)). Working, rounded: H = 27.4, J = 22.9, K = 25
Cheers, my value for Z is 3.5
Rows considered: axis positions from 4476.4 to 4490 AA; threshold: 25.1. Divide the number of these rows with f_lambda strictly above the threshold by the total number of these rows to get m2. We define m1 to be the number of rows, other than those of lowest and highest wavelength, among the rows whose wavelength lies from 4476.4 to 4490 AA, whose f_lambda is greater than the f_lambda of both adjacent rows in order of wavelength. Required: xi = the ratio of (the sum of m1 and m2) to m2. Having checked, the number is 40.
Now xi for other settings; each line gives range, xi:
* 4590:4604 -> 5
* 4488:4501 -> 40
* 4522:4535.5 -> 14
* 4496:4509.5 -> 11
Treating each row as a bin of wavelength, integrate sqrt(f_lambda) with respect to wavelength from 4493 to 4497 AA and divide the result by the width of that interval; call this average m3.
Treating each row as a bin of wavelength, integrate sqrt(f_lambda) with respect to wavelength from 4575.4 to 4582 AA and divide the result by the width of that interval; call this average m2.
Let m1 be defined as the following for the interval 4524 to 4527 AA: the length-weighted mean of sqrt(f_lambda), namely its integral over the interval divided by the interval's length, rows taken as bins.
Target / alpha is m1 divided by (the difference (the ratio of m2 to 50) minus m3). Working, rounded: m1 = 4.51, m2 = 4.89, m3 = 4.5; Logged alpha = -1.02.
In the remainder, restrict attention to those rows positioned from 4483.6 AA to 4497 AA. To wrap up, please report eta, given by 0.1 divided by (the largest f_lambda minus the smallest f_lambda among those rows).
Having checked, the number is 0.017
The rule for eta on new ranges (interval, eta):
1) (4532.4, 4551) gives 0.007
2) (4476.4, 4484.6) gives 0.011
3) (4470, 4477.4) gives 0.019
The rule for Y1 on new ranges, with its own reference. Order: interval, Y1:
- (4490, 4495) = 4492.39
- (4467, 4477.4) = 4473.81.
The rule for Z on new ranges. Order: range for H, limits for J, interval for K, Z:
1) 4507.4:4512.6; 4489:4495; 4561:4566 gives 3.7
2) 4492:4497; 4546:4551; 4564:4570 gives 1.9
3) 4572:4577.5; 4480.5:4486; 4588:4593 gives 4.5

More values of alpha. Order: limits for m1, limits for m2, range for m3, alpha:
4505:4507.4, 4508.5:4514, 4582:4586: -1.02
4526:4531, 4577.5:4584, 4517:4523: -0.86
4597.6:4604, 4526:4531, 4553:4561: -1.04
